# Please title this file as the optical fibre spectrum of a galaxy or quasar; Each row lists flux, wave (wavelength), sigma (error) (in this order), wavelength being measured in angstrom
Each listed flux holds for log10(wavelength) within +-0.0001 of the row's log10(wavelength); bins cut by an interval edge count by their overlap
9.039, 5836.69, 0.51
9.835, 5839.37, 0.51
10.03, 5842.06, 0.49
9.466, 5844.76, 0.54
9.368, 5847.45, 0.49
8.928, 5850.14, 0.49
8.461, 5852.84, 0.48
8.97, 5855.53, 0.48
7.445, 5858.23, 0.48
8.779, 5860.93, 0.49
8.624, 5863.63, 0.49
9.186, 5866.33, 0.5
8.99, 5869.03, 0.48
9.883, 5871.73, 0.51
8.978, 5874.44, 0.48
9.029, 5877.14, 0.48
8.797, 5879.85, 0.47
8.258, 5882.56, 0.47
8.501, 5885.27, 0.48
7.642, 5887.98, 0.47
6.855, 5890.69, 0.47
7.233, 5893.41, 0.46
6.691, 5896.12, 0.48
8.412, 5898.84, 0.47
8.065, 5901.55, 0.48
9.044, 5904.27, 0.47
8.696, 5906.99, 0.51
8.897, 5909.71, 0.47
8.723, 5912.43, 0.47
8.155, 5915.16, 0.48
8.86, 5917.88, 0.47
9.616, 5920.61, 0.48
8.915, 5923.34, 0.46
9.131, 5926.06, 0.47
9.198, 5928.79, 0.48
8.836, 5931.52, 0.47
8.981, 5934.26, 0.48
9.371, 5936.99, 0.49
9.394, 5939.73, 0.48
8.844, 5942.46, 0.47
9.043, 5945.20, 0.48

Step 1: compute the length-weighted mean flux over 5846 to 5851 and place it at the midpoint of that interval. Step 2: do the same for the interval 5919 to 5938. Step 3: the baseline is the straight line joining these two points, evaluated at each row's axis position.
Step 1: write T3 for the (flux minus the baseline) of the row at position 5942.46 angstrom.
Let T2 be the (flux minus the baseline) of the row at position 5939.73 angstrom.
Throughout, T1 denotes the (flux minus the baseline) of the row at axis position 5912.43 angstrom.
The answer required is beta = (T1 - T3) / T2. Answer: -0.5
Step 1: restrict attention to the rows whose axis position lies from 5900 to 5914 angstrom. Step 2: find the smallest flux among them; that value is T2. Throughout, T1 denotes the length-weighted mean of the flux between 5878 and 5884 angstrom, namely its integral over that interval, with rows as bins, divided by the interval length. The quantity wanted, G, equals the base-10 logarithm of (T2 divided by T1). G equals -0.03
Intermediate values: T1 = 8.6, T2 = 8.065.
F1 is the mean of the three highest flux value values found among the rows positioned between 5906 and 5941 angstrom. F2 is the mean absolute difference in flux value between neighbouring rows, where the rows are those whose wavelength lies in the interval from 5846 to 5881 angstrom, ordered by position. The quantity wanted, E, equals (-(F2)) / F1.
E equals -0.0640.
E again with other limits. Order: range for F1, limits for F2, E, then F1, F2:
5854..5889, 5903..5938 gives -0.0412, 9.37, 0.39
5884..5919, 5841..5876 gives -0.0713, 8.93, 0.64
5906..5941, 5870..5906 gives -0.0668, 9.46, 0.63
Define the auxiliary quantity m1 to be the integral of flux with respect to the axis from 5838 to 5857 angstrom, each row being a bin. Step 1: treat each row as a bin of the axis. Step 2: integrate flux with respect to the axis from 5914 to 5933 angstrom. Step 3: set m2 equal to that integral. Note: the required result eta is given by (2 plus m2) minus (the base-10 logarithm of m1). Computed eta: 170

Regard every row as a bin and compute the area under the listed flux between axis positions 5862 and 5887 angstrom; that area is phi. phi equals 222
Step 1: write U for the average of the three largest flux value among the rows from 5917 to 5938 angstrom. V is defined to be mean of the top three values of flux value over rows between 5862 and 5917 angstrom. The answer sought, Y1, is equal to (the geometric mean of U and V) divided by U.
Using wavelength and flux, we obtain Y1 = 1.00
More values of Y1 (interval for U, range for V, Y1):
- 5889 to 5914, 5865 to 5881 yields 1.03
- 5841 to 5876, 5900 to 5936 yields 0.98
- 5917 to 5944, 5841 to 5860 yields 1.01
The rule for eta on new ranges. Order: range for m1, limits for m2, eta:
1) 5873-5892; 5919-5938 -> 173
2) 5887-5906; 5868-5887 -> 169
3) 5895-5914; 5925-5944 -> 173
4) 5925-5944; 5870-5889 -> 166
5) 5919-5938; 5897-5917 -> 170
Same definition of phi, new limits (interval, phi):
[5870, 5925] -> 466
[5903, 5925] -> 195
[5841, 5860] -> 170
